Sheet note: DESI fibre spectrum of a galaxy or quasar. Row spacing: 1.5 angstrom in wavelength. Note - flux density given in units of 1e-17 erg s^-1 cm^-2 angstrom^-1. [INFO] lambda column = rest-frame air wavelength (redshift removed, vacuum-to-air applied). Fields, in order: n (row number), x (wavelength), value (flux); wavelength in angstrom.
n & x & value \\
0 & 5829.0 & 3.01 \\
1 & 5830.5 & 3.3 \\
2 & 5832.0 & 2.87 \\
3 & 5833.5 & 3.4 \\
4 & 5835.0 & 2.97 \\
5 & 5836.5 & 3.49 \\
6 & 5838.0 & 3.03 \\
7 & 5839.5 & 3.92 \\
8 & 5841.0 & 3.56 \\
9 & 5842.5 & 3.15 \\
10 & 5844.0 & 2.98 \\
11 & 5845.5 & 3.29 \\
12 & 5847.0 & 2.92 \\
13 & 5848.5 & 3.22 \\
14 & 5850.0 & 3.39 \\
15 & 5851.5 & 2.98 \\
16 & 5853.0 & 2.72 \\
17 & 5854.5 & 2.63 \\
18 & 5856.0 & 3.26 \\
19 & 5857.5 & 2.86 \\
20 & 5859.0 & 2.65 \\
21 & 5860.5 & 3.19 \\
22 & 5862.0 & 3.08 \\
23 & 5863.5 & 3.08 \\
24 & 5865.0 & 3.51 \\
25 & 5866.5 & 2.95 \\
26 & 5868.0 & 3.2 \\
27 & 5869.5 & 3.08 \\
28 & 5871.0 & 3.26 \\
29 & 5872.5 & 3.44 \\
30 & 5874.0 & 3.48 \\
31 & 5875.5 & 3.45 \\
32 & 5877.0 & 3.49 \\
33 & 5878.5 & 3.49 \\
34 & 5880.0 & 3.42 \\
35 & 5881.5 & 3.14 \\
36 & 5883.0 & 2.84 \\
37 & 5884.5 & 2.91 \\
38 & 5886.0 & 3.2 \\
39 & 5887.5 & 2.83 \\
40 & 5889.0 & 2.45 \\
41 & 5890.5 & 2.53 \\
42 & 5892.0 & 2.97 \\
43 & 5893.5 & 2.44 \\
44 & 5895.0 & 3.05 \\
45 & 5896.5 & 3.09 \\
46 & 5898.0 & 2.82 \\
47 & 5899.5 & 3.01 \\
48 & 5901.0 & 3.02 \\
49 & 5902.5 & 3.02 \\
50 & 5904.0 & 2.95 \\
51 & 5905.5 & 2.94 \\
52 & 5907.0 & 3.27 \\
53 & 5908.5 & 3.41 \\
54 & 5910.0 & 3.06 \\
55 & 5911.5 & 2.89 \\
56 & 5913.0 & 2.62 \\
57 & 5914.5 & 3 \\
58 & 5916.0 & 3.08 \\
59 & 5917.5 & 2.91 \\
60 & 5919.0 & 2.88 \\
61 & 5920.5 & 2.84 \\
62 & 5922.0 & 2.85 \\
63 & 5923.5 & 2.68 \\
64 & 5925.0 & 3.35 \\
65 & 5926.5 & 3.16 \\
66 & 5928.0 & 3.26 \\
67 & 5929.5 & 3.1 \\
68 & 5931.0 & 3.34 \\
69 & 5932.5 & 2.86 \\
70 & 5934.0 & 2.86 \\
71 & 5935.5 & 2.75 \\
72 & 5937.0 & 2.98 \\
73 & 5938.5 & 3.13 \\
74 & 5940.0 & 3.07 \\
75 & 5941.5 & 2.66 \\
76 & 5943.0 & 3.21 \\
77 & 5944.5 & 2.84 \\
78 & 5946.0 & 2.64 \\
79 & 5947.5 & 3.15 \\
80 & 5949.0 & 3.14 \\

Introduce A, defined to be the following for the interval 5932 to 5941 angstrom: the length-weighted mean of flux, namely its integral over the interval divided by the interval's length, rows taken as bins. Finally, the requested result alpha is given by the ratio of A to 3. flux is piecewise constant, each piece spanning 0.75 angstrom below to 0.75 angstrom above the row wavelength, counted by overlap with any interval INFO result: 0.98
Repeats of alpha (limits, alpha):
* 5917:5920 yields 0.96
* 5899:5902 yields 1.01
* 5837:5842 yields 1.16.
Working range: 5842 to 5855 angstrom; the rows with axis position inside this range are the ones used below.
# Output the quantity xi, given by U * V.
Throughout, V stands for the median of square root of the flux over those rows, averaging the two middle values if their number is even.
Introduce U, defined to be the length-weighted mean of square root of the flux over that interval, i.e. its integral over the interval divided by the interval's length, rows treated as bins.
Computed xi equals 3.01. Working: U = 1.74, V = 1.73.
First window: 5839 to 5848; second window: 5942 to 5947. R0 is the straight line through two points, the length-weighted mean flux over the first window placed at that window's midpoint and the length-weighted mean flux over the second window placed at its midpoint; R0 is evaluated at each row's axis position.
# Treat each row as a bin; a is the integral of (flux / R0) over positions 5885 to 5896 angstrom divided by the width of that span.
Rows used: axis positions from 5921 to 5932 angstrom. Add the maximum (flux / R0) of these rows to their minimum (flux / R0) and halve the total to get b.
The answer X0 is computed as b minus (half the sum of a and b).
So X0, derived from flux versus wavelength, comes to 0.06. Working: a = 0.90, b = 1.02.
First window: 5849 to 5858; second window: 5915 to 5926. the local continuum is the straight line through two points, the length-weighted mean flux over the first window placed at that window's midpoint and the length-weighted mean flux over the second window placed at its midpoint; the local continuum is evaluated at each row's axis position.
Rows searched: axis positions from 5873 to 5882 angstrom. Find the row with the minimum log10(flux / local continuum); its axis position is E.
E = 5881.5 angstrom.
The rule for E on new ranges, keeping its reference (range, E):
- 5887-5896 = 5893.5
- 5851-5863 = 5854.5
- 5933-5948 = 5946.0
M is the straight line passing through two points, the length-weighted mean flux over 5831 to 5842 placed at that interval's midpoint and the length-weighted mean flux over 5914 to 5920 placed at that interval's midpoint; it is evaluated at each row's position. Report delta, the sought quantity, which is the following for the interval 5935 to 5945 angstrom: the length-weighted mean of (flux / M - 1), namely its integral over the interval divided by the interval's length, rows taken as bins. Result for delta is 0.03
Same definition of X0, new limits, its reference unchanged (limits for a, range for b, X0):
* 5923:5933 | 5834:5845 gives -0.01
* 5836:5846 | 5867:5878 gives 0.01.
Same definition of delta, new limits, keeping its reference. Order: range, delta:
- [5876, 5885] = 0.03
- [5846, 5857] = -0.07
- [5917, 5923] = -0.03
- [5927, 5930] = 0.09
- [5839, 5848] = 0.00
